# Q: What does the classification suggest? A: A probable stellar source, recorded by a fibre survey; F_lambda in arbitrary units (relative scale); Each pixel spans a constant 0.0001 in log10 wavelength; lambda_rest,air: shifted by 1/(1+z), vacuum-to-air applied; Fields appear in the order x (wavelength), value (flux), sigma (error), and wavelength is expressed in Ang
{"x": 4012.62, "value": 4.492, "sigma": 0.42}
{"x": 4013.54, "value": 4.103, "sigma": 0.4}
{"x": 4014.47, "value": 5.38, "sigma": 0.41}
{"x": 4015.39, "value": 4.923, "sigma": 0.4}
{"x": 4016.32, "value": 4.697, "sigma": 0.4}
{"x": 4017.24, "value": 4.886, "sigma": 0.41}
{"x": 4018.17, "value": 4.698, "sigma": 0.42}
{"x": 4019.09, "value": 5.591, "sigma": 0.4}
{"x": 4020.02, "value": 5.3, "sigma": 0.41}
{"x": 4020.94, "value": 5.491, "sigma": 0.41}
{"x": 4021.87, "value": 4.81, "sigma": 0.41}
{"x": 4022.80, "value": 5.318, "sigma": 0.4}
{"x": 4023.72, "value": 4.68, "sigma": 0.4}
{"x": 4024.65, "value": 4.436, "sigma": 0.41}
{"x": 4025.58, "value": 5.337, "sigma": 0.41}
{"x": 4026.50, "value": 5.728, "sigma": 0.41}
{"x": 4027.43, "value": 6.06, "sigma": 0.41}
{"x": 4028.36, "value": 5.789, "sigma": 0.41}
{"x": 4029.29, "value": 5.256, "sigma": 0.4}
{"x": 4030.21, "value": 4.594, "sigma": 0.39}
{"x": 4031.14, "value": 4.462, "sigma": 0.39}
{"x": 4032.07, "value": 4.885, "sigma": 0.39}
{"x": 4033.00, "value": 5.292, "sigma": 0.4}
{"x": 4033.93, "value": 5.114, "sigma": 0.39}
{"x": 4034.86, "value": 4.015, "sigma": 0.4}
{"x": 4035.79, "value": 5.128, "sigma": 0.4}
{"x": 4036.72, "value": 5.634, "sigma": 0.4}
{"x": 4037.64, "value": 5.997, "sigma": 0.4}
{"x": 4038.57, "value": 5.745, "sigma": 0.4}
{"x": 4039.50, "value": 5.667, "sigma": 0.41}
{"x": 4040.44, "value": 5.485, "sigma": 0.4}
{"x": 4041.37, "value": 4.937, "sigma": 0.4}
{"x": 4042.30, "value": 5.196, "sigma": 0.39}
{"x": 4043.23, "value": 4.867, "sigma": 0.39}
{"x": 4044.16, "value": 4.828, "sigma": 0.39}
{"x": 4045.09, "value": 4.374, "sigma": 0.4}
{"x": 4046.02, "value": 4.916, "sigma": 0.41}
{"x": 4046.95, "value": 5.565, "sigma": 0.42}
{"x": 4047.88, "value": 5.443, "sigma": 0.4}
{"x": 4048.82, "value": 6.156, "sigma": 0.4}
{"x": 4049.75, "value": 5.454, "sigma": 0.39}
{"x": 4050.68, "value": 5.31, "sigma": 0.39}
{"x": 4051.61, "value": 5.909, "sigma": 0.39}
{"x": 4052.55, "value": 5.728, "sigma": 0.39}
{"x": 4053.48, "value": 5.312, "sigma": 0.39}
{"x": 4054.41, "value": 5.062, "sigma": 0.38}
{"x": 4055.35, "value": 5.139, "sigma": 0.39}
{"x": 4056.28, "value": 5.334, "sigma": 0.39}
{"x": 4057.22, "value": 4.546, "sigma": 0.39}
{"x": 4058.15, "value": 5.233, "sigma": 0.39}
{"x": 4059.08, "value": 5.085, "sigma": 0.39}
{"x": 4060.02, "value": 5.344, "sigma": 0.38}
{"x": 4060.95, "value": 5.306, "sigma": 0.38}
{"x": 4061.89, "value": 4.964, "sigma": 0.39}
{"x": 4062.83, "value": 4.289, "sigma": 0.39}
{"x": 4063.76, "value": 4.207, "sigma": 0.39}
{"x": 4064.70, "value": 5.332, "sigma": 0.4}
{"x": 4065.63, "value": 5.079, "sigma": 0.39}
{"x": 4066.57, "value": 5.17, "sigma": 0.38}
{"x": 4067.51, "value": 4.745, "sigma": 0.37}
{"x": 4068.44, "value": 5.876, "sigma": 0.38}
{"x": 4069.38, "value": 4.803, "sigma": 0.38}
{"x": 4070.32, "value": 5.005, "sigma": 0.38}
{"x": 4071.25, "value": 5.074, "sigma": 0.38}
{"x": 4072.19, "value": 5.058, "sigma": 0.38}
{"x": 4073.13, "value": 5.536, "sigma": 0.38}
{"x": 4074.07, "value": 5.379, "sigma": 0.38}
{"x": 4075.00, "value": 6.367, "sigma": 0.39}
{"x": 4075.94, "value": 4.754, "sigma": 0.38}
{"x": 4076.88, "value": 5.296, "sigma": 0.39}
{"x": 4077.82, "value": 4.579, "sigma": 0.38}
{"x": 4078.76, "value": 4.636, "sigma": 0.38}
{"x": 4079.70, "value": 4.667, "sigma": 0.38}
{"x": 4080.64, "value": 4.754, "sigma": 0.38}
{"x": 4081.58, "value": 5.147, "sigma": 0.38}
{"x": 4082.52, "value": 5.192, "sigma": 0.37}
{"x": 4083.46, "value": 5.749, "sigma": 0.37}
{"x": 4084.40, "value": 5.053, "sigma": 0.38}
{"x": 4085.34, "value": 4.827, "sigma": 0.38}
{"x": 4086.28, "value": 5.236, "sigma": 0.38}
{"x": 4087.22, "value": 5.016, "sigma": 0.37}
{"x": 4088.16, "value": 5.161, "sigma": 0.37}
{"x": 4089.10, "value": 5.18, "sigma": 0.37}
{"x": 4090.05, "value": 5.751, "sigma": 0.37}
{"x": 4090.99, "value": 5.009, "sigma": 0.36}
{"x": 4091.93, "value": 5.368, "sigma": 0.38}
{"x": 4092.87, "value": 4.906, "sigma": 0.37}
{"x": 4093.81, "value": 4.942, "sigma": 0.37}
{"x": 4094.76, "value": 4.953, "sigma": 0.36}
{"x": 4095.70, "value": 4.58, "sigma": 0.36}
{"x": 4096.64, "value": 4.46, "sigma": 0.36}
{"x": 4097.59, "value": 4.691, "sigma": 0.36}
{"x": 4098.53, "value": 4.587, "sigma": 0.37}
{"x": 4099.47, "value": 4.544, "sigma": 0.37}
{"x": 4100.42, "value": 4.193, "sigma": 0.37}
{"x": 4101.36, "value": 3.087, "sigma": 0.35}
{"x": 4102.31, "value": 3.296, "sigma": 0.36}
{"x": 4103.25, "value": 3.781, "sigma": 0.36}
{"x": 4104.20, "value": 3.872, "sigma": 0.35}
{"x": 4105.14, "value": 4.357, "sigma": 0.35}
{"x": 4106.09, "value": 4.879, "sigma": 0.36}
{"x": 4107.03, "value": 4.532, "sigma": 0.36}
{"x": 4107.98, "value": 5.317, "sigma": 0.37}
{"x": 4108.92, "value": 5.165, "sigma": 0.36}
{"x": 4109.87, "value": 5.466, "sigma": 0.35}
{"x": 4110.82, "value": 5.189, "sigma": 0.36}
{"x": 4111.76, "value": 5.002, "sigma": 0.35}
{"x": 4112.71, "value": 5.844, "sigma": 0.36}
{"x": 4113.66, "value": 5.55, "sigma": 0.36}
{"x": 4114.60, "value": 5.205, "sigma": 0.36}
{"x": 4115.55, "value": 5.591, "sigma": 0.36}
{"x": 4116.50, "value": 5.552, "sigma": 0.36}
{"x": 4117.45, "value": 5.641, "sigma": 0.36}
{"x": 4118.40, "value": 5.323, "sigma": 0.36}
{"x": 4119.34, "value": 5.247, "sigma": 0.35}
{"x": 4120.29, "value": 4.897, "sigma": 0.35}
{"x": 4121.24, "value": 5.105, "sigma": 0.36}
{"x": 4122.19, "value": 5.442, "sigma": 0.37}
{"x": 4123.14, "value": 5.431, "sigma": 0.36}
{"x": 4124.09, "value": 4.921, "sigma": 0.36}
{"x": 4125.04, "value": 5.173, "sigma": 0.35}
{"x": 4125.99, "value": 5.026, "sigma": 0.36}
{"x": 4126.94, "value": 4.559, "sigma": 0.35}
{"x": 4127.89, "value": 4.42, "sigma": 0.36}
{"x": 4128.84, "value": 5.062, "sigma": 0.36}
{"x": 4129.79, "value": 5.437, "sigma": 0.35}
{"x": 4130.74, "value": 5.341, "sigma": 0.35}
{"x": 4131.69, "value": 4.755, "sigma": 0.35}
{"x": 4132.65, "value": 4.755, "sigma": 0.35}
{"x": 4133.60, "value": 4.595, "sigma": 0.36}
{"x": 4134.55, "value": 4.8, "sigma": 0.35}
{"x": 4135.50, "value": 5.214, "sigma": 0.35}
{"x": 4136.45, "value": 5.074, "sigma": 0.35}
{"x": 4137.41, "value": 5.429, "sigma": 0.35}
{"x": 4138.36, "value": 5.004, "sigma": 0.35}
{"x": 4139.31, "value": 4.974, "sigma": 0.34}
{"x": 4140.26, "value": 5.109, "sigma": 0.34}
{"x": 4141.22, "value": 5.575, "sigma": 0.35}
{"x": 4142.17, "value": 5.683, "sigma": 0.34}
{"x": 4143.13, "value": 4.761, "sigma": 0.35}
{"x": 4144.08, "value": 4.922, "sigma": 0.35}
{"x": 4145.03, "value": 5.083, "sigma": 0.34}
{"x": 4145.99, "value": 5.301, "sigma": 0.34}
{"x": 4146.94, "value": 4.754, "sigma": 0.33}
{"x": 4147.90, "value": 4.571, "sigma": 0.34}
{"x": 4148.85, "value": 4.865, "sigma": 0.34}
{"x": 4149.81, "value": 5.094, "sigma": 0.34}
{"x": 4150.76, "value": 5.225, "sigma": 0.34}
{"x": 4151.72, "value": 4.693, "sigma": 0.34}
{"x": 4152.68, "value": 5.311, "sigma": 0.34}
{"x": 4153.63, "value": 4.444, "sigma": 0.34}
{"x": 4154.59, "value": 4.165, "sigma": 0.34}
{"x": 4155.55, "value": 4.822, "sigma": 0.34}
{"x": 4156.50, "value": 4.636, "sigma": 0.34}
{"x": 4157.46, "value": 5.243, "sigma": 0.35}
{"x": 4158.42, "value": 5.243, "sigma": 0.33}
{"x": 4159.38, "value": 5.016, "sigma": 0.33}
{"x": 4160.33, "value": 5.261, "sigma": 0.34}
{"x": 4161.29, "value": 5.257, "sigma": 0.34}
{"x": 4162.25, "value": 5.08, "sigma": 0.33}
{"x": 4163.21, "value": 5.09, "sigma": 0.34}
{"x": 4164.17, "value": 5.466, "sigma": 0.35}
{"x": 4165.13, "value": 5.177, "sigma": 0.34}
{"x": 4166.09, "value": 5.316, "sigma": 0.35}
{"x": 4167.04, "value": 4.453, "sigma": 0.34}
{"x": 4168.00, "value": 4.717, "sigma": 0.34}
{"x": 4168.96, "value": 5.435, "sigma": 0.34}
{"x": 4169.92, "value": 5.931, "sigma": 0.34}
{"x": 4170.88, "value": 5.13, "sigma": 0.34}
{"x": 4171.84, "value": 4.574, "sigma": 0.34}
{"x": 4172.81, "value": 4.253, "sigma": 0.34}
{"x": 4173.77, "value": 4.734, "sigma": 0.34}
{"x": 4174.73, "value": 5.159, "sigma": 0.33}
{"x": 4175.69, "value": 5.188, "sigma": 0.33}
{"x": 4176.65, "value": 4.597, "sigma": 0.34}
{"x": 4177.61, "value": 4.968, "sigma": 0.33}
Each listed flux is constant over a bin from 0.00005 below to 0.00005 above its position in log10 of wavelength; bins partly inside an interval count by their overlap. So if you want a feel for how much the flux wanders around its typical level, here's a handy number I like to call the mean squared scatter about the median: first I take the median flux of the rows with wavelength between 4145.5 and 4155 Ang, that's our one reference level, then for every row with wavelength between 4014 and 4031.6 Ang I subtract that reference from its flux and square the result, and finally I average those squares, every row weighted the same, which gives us 0.32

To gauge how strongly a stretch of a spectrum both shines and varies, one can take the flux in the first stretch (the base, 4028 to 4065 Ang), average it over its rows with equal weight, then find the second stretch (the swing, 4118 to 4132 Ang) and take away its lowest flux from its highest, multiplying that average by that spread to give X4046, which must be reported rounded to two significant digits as 5.3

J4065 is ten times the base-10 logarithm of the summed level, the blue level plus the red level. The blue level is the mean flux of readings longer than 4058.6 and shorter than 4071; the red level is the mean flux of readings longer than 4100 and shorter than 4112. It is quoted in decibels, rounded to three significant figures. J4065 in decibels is 9.77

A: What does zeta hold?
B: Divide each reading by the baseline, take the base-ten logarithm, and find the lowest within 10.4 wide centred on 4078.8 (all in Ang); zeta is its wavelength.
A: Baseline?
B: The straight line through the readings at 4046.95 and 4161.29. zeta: 4077.82 Ang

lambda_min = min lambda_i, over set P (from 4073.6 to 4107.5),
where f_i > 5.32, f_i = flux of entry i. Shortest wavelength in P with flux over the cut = 4074.07 Ang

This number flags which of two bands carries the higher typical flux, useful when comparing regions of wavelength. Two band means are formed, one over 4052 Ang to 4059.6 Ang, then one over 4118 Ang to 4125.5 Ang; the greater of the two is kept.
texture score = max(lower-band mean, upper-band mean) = 5.19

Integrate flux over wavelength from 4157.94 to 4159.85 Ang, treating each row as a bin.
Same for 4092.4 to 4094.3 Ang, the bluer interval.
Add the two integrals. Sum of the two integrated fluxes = 19.1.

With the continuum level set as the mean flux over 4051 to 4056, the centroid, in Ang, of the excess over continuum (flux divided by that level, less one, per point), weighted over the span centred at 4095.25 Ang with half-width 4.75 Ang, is 4096.2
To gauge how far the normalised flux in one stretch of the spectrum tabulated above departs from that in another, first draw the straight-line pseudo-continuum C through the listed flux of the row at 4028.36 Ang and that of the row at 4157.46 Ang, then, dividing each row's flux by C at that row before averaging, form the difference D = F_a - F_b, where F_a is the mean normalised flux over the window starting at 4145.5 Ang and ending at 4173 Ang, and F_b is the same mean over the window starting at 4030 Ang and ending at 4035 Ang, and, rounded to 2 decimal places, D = 0.13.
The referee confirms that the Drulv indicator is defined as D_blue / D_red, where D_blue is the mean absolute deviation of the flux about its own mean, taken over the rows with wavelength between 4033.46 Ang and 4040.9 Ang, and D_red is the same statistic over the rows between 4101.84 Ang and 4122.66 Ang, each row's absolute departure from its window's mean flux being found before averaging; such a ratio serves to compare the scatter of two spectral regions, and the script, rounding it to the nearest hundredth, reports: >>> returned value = 0.90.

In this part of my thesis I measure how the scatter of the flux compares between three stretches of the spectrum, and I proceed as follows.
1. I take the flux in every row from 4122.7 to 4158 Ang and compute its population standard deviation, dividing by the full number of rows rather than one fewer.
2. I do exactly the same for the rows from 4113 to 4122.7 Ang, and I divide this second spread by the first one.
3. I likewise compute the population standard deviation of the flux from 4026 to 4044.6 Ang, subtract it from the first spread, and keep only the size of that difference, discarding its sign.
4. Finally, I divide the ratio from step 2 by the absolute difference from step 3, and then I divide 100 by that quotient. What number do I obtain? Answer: 27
